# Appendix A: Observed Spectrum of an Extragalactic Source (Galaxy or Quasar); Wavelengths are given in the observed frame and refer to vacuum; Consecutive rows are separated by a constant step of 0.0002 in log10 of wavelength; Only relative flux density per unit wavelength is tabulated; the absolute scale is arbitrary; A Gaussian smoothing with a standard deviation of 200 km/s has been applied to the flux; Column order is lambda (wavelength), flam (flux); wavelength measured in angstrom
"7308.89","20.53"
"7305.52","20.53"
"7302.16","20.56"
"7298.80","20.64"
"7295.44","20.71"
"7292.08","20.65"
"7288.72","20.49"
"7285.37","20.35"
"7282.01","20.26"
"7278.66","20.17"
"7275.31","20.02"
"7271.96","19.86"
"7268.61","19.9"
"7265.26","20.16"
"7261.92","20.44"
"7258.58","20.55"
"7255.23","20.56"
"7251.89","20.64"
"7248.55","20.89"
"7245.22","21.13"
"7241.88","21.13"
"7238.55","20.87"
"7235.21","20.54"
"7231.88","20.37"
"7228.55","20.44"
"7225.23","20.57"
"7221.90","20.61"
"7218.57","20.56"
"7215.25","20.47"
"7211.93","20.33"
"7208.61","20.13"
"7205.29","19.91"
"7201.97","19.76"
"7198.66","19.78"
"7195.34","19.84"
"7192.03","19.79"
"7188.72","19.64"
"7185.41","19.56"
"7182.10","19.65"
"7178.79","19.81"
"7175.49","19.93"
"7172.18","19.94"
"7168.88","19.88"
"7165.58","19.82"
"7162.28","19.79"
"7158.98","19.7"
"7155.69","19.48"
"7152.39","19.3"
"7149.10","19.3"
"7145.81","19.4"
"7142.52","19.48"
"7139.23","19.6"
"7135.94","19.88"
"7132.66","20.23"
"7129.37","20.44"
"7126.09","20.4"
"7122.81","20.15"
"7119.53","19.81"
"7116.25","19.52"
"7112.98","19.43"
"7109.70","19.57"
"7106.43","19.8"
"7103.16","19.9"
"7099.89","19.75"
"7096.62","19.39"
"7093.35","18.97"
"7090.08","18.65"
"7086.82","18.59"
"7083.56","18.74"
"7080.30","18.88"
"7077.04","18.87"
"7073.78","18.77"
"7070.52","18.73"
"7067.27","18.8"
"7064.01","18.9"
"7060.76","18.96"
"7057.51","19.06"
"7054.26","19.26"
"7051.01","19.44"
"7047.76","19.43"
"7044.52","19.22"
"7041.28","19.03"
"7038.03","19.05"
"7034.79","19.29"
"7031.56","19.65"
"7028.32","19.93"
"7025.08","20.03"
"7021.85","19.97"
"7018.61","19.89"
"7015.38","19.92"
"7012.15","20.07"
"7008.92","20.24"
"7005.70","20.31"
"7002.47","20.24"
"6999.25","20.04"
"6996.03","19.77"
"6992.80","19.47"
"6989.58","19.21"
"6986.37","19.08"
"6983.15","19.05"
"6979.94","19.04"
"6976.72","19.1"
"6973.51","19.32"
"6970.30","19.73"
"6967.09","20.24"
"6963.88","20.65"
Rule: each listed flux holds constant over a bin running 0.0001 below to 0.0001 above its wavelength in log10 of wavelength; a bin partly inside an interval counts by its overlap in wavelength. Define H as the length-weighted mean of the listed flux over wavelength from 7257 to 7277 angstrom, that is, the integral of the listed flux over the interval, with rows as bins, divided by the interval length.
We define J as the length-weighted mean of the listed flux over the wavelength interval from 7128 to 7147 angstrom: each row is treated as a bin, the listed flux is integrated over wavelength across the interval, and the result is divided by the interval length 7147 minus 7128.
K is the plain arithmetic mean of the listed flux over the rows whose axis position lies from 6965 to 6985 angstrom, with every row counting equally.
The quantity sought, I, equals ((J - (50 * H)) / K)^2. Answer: 2590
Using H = 20.2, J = 19.8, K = 19.4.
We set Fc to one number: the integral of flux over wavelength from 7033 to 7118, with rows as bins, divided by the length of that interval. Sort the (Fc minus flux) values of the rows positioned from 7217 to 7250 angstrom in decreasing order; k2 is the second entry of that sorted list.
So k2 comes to -1.3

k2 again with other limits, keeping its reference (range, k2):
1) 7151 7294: -0.3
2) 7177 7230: -0.5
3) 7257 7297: -0.7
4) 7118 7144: -0.4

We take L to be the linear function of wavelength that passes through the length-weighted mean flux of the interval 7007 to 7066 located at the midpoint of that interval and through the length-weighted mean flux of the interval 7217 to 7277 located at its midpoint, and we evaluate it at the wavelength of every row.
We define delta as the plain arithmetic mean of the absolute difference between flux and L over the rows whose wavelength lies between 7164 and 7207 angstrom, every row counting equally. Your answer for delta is 0.43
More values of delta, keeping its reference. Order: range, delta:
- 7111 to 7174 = 0.40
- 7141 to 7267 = 0.35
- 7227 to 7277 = 0.34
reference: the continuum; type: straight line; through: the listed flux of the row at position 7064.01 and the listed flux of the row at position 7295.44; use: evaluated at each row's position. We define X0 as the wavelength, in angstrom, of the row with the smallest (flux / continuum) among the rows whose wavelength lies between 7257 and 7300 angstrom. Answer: 7271.96 angstrom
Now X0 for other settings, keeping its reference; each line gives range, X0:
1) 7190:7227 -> 7201.97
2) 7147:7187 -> 7152.39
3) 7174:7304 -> 7271.96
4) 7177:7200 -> 7185.41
